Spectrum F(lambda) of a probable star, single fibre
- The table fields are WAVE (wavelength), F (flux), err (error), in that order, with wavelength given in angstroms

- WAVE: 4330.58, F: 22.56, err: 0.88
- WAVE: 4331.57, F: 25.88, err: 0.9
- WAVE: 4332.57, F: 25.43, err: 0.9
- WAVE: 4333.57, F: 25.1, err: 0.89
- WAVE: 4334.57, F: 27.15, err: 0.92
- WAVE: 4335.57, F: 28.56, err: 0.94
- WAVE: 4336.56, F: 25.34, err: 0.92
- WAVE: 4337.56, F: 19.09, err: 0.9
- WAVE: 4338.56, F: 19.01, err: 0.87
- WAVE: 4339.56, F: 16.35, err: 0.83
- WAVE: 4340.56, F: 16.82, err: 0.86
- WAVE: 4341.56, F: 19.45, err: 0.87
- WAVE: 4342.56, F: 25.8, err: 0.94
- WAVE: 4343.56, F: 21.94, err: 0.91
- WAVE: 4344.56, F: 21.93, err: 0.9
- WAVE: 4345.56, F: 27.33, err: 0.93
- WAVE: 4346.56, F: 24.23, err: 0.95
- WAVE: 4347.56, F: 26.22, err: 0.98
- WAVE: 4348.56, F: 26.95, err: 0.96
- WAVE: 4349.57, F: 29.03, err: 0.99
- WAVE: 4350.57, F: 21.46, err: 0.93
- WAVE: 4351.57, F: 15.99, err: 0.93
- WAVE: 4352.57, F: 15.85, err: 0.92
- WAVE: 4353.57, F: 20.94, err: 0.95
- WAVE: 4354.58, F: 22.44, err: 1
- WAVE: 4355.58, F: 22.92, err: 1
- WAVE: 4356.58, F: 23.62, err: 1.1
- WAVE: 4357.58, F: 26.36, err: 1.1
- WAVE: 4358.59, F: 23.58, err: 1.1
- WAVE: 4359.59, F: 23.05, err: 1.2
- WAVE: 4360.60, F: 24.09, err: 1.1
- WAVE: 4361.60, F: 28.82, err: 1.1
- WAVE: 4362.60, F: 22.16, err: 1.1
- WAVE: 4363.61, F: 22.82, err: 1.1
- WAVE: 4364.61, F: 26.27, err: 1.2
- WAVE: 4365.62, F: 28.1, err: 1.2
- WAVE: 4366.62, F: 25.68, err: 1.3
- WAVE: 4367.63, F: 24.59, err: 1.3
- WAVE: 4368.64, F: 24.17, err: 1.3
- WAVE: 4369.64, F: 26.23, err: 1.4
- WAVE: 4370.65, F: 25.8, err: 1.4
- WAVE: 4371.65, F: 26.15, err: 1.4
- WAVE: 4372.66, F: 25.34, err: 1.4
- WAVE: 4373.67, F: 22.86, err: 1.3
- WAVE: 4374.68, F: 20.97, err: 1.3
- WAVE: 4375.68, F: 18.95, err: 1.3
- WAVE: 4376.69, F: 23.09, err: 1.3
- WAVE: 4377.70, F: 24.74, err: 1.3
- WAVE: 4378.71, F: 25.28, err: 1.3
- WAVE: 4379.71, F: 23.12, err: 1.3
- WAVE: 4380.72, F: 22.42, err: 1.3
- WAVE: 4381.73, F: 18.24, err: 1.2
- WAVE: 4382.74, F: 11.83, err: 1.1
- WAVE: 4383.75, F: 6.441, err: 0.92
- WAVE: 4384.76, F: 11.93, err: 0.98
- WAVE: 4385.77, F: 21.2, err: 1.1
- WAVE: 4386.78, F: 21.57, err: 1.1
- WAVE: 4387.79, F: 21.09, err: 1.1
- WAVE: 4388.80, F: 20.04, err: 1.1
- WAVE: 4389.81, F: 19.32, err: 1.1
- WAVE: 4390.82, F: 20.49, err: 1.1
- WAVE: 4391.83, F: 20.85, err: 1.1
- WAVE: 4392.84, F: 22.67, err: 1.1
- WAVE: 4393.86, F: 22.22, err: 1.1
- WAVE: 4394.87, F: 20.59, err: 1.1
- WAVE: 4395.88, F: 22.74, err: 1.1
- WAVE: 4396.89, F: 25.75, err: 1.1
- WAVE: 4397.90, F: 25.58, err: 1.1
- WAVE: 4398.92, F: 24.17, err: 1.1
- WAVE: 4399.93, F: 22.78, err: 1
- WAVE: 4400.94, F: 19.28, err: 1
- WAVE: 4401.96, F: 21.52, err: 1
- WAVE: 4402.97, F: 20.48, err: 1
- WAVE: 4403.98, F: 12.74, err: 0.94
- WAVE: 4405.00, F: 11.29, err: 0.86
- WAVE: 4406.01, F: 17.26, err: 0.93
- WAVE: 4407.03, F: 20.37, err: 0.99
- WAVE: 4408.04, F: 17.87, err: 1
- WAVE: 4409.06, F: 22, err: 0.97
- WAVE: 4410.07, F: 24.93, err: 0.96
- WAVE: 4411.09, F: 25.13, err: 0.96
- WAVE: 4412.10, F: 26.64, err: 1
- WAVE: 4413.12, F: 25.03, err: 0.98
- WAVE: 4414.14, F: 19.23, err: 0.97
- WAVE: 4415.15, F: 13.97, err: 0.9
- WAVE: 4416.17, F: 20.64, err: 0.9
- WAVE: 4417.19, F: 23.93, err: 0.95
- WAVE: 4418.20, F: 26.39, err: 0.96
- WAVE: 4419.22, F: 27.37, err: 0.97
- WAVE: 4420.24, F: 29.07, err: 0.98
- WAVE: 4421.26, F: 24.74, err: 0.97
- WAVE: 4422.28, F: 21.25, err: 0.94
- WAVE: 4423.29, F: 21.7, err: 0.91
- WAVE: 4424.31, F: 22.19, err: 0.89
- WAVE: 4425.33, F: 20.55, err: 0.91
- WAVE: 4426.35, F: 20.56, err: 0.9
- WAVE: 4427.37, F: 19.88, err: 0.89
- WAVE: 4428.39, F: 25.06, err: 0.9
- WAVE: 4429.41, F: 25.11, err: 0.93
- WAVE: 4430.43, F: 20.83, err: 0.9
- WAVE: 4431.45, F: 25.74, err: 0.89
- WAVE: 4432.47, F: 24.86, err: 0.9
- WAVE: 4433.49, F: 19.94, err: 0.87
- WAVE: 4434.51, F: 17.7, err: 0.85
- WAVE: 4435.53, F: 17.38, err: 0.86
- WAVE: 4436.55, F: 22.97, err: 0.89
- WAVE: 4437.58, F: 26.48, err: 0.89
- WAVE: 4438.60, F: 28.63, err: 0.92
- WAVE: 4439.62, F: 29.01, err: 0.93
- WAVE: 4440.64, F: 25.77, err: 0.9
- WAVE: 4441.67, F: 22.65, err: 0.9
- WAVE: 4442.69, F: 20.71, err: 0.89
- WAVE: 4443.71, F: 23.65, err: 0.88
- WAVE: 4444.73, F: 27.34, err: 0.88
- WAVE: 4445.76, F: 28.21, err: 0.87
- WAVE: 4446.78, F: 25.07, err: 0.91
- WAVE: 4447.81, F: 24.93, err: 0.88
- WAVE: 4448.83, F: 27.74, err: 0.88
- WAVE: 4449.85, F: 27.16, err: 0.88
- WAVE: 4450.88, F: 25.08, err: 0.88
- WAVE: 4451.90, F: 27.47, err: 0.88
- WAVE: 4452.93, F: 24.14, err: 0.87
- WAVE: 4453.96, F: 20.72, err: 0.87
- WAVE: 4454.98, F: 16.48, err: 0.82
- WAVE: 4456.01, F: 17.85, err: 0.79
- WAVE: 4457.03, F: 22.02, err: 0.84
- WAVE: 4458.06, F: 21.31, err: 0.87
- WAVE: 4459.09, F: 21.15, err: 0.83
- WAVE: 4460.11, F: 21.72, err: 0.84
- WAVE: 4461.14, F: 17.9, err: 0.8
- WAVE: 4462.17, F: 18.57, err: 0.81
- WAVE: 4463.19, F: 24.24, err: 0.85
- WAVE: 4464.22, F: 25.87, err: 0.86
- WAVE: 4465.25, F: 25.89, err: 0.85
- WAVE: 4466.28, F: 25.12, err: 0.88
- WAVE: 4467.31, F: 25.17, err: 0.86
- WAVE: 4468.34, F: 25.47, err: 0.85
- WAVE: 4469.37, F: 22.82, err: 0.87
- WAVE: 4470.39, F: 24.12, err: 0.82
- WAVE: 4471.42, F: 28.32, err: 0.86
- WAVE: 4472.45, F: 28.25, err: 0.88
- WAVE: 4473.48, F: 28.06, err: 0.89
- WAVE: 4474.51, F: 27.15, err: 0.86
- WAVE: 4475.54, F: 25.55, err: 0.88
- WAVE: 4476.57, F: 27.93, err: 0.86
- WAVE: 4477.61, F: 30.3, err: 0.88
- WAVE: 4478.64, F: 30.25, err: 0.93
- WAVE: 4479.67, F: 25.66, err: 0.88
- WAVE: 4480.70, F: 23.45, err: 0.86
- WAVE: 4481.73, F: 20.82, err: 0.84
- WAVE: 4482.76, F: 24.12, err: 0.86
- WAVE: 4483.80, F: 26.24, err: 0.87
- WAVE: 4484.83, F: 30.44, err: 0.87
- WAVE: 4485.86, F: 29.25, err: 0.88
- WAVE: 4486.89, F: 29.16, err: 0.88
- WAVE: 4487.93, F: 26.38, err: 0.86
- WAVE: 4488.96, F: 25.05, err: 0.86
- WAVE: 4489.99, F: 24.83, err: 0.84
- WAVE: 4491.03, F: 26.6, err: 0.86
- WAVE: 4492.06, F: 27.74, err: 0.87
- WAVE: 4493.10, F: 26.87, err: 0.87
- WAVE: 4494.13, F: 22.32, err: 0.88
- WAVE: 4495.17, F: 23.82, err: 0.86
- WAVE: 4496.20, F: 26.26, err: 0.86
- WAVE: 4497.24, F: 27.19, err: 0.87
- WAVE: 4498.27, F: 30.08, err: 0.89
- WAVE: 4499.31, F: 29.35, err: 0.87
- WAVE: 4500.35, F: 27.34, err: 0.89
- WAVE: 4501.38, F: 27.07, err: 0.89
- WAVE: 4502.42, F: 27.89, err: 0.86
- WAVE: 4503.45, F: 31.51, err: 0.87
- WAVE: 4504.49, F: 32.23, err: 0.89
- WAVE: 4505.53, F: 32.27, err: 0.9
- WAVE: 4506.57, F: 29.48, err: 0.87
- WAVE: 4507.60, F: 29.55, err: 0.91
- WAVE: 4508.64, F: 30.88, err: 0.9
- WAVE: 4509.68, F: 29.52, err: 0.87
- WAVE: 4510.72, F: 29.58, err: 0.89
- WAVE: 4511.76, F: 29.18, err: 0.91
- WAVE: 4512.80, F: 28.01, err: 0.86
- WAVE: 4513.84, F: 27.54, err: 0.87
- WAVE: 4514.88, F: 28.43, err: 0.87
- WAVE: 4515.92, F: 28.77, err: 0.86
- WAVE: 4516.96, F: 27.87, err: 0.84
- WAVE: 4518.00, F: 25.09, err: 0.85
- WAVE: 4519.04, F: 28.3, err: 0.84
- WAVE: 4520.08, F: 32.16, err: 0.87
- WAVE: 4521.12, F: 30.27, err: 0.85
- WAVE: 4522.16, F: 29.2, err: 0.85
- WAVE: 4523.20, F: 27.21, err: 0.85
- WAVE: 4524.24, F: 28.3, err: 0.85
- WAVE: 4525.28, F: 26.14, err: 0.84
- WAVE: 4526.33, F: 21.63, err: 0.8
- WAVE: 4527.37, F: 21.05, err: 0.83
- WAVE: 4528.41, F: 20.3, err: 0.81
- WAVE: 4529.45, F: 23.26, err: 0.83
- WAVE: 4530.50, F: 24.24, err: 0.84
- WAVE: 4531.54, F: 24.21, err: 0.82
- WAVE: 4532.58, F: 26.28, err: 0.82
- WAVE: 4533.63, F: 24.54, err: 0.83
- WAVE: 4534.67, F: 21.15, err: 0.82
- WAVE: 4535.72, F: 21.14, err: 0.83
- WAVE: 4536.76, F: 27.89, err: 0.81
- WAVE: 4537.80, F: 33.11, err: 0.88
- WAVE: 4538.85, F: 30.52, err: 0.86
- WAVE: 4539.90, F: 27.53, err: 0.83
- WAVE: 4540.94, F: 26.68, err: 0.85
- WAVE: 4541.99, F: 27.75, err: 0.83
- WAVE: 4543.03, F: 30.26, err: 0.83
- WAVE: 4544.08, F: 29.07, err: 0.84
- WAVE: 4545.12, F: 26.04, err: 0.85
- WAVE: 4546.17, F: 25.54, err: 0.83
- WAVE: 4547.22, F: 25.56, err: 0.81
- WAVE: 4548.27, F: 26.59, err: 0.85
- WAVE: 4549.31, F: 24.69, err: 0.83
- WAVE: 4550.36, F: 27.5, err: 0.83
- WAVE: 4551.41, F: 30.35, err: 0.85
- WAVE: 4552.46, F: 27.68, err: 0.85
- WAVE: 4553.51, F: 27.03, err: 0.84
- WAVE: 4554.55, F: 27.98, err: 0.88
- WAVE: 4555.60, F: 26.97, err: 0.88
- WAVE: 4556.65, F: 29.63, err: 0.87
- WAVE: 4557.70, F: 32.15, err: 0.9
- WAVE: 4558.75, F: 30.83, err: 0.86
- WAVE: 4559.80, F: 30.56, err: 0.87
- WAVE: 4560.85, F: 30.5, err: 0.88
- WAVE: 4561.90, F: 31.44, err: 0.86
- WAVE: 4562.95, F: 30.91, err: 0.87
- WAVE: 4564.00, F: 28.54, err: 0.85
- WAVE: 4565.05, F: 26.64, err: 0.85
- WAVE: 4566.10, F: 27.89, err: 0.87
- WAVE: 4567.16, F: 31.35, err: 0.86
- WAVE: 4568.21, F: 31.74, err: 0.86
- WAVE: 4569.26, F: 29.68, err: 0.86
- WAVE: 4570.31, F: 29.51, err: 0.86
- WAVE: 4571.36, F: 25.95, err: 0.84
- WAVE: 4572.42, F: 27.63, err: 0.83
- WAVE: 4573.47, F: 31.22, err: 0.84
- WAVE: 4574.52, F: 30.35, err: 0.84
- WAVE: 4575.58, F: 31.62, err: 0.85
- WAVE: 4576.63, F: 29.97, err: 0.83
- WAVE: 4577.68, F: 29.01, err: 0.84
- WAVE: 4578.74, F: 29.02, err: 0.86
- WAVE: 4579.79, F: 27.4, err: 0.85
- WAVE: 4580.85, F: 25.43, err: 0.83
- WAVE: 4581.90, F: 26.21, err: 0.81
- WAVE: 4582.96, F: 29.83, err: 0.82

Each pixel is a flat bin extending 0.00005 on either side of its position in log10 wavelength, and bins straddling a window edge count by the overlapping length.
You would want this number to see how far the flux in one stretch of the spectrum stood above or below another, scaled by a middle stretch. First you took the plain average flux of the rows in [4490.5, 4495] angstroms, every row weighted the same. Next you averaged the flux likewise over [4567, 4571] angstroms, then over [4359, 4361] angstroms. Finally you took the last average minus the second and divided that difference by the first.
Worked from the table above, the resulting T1 -0.27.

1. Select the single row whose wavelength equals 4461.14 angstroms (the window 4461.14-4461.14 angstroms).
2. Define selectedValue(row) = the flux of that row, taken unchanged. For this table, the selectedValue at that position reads 17.9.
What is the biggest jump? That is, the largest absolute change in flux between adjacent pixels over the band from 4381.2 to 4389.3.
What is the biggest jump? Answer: 9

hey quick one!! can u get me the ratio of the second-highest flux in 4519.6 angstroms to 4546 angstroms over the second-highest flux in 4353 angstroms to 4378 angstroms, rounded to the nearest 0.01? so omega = 1.14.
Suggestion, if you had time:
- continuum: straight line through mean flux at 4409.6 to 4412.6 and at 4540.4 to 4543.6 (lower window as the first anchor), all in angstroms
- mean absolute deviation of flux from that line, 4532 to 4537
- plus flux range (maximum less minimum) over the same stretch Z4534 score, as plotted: 11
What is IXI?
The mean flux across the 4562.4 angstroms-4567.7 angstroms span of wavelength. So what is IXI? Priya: 29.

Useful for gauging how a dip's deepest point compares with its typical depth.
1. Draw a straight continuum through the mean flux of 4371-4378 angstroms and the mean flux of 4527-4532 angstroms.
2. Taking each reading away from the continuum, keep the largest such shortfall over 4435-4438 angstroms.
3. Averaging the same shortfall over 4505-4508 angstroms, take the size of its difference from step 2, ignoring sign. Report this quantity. 13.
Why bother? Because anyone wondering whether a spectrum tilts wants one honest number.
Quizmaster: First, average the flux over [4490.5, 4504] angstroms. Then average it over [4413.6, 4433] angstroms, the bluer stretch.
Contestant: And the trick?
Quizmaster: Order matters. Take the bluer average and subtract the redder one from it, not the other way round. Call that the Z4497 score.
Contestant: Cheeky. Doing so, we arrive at -4.4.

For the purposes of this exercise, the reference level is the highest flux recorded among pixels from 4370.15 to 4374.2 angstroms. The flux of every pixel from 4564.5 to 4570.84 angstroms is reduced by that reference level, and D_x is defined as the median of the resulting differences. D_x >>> 3.4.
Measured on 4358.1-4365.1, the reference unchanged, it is -2.6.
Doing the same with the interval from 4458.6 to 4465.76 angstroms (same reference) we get -4.4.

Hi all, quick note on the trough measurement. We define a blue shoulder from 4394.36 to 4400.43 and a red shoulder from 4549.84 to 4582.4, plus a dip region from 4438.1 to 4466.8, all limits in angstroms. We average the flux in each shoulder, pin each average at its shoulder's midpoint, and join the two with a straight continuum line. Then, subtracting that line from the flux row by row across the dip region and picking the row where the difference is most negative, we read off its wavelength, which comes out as 4454.98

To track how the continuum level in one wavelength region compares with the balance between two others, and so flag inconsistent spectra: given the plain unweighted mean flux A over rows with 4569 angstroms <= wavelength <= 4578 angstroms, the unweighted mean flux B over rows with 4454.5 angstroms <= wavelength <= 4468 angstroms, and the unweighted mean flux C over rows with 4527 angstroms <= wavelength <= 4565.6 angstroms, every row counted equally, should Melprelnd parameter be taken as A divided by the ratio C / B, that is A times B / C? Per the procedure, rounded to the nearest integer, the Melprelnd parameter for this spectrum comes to 24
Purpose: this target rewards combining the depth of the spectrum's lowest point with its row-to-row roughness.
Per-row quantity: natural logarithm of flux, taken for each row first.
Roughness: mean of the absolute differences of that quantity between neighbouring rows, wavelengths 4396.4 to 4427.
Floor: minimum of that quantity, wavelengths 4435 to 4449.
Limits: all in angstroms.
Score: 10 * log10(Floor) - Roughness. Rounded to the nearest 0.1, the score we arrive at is 4.4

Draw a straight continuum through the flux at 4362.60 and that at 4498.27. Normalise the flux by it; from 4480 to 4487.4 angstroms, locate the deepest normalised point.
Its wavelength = 4481.73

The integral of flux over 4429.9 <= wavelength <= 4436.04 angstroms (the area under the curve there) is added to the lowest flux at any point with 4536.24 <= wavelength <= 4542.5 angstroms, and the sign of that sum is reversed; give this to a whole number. -156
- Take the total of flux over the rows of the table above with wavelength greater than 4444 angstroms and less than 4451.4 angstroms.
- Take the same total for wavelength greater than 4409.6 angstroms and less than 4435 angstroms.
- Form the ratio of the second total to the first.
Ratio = 3.1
